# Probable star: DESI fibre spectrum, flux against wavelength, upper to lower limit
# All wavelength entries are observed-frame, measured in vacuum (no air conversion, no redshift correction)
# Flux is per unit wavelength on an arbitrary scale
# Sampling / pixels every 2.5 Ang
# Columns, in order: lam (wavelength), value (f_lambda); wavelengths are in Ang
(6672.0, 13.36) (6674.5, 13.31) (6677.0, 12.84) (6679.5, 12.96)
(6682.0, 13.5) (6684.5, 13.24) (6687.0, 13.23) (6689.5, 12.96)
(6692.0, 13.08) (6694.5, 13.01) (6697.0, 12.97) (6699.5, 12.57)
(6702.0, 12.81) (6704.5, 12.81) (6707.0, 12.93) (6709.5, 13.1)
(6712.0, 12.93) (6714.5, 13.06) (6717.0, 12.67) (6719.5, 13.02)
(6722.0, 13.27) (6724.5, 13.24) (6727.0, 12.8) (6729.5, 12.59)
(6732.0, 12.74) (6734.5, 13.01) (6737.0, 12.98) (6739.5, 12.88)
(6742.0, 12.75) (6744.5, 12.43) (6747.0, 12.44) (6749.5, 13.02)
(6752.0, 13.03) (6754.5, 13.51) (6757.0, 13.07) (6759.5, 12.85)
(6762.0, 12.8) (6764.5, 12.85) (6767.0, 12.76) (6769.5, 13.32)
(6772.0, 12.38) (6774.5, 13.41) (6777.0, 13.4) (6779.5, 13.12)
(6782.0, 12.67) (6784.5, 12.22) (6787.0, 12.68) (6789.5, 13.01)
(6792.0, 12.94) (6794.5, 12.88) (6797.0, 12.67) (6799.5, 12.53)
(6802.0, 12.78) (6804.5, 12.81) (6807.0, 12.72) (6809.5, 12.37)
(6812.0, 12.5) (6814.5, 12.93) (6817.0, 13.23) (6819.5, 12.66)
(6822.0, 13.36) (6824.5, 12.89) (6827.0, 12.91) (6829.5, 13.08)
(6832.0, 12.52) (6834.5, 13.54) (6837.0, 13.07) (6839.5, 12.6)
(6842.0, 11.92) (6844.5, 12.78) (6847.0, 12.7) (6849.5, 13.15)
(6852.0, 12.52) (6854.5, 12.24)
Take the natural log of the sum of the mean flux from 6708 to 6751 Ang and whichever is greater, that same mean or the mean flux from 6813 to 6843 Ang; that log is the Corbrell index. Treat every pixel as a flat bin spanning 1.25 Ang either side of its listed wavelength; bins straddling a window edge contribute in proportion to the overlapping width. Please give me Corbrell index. 3.25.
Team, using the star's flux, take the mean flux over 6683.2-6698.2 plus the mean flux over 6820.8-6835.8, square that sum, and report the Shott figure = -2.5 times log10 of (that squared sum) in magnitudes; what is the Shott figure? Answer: -7.086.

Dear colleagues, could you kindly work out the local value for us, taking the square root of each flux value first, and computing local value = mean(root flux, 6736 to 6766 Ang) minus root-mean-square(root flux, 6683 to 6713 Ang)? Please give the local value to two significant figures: -0.012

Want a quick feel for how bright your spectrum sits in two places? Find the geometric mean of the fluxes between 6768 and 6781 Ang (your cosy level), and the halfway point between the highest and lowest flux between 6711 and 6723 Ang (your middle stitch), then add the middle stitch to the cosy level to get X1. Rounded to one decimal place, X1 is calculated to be 26.1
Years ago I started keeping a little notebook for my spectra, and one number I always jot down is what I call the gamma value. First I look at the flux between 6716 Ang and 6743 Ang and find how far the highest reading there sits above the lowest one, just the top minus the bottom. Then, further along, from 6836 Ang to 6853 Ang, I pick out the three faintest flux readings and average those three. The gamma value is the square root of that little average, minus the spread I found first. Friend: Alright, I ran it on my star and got 2.83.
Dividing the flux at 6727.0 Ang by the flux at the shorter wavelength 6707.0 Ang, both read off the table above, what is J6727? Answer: 0.99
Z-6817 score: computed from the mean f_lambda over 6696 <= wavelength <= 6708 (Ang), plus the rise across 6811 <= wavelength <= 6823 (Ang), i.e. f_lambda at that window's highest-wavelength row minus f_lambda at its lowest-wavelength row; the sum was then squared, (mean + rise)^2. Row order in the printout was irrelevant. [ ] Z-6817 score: 187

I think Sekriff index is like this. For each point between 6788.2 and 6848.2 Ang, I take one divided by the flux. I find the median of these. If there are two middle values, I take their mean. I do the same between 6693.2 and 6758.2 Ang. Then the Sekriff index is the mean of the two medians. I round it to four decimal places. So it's 0.0777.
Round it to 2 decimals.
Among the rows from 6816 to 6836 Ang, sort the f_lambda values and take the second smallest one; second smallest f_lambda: 12.66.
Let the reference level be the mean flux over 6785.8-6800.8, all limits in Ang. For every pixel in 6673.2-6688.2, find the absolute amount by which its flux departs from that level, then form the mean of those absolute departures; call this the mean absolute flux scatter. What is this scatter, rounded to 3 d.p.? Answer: 0.395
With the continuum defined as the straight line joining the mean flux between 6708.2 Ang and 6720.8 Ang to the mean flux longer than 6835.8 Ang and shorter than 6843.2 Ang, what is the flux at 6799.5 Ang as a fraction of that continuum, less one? -0.011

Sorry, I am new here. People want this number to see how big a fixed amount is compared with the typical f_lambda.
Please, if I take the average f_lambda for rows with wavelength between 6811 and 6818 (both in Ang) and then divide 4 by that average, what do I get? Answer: 0.310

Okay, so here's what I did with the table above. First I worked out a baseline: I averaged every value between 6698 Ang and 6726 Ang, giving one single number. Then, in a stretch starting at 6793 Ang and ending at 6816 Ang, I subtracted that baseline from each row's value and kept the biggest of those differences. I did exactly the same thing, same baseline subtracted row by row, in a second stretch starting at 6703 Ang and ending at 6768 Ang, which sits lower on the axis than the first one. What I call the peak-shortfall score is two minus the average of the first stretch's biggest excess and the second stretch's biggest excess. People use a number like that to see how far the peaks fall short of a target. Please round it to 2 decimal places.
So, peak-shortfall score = 1.73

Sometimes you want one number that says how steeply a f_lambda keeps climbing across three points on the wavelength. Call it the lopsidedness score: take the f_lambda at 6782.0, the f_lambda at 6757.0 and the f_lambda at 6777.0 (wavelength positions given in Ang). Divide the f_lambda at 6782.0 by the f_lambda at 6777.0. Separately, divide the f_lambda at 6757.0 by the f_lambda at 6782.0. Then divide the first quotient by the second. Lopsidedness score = 0.92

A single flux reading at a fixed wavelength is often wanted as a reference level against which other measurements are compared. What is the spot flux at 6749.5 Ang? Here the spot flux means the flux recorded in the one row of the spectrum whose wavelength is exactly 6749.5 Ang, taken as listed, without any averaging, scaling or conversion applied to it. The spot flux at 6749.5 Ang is 13.02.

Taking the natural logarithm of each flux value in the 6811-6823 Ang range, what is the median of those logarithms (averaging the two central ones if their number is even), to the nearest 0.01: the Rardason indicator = 2.56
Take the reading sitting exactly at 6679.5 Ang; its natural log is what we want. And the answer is 2.56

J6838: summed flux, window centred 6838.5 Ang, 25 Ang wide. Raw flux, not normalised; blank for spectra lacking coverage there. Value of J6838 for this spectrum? 128.3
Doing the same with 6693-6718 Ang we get 128.9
